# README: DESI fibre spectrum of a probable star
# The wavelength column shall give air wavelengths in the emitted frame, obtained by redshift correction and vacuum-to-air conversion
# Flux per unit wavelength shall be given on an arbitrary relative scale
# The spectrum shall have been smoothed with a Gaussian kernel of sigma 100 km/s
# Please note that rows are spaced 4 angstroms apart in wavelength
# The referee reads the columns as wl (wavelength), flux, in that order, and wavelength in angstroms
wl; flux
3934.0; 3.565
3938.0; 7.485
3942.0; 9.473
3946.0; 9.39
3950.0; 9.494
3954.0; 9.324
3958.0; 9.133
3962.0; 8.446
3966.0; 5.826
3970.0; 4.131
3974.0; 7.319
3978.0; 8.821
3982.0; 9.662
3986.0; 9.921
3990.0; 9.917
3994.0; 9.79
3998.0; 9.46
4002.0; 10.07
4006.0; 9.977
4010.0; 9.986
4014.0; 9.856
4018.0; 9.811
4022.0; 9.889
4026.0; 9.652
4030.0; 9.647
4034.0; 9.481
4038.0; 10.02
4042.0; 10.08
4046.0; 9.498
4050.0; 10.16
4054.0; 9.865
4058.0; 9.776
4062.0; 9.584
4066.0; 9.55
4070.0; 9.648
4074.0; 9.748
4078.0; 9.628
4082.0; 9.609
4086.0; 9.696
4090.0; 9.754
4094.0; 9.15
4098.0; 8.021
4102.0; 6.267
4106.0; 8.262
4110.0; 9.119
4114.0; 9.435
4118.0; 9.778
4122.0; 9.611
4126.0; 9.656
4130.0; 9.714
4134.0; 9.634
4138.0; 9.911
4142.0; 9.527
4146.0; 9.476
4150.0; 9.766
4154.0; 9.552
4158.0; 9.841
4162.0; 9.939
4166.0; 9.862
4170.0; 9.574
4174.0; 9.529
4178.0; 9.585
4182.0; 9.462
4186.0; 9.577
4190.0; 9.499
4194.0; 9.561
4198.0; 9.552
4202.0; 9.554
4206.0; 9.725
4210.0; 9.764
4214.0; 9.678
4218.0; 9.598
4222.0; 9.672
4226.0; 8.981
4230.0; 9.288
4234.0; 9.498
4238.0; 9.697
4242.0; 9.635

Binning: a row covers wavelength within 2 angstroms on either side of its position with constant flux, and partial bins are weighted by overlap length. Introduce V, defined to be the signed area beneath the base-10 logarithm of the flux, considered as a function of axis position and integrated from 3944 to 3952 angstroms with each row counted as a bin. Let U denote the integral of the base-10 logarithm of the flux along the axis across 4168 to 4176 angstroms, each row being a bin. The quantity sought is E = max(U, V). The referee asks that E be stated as 7.84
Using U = 7.84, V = 7.80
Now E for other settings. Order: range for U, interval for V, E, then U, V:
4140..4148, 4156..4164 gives 7.96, 7.82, 7.96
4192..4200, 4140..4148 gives 7.84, 7.84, 7.82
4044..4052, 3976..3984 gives 7.94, 7.94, 7.72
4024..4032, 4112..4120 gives 7.88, 7.88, 7.86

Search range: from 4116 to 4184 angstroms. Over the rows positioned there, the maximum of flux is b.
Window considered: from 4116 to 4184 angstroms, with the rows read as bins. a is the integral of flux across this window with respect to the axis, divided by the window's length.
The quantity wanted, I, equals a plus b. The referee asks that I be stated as 19.6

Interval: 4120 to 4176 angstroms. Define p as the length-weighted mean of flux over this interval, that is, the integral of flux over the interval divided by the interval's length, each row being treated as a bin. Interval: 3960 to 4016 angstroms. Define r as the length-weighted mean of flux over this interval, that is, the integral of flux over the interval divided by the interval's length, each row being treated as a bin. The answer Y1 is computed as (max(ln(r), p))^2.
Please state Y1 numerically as 93.8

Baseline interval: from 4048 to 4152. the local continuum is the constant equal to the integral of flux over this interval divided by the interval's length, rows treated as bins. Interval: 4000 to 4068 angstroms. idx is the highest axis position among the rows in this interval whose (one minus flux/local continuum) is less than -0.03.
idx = 4058.0 angstroms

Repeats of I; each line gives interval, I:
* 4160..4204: 19.5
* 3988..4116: 19.7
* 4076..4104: 18.6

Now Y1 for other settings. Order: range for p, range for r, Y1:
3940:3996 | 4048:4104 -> 74.3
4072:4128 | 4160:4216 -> 83.2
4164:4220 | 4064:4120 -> 92.3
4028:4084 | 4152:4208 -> 94.8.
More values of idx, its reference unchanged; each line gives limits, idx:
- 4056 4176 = 4166.0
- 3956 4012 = 4010.0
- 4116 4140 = 4138.0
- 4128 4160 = 4158.0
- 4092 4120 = 4118.0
